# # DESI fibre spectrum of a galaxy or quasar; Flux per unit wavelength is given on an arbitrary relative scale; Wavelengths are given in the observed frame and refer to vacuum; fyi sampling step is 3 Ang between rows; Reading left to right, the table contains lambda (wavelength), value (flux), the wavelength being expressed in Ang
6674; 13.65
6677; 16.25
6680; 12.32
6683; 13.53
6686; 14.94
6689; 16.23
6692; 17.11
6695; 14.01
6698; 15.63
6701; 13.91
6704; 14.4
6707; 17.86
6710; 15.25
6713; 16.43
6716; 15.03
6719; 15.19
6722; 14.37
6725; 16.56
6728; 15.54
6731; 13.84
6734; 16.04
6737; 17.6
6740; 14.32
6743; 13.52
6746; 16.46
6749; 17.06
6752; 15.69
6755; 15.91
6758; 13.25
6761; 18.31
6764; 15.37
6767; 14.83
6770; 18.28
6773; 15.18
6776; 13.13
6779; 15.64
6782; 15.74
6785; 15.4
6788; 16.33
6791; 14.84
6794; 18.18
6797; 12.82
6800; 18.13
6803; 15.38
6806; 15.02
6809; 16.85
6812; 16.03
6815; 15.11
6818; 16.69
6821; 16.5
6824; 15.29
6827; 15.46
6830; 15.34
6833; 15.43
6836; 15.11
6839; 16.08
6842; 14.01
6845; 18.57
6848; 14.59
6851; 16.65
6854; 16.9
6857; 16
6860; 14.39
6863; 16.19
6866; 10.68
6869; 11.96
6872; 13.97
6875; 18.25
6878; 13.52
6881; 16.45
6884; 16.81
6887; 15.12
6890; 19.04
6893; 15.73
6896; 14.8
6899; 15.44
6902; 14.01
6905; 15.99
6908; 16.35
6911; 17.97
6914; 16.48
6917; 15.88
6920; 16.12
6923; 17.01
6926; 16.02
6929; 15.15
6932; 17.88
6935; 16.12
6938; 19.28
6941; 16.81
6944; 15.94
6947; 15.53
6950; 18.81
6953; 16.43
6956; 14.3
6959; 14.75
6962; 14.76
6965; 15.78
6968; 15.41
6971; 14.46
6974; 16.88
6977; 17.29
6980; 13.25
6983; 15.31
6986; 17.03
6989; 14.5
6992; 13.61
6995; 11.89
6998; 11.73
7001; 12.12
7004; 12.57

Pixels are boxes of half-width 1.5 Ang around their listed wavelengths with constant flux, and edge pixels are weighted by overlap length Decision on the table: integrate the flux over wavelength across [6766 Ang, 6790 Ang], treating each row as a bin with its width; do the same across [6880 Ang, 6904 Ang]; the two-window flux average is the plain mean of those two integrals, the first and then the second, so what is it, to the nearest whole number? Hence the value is 378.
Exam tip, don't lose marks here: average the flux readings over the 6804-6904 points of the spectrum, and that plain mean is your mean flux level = 15.5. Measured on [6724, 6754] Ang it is 15.7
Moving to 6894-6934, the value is 16.1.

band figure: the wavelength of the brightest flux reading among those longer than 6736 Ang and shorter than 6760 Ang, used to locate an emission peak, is 6737 Ang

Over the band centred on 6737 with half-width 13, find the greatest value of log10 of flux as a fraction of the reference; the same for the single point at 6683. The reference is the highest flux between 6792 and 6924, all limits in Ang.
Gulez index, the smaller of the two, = -0.15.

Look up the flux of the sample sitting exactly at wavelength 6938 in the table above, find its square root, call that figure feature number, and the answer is 4.39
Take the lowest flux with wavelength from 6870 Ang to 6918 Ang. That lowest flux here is 13.52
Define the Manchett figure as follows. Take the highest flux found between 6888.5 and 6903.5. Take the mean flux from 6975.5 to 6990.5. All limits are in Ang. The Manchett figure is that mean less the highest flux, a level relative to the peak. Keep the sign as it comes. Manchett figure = -3.6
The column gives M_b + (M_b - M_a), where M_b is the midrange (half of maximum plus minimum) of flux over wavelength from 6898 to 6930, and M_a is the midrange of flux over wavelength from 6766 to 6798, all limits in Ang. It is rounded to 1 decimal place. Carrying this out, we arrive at 16.4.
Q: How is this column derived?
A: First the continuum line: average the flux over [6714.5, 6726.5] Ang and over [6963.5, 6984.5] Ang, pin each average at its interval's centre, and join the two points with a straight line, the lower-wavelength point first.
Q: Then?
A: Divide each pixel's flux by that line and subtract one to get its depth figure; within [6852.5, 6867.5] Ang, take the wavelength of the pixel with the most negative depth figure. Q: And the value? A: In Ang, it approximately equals 6866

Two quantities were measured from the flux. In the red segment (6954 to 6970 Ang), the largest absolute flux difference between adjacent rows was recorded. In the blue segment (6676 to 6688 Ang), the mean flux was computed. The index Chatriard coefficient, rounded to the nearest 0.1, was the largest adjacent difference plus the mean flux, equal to 15.3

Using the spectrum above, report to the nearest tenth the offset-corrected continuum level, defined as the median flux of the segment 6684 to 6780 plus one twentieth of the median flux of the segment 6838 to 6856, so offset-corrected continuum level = 16.3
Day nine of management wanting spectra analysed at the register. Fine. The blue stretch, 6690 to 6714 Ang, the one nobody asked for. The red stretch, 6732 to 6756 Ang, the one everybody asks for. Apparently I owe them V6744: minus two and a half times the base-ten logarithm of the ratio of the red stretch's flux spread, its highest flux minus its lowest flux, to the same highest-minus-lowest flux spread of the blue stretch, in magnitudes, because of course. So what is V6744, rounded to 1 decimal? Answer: 0.0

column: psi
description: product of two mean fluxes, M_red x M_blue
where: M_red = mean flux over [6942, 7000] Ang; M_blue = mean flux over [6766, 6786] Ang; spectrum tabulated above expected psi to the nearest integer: 234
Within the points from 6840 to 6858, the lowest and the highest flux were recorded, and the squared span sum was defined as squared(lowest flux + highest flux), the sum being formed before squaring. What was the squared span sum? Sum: 1061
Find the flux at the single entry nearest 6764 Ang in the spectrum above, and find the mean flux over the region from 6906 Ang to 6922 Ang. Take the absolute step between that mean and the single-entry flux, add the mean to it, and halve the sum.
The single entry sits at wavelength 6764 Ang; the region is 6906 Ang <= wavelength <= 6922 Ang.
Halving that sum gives 8.9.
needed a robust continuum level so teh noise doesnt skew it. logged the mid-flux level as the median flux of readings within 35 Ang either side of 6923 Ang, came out 16.1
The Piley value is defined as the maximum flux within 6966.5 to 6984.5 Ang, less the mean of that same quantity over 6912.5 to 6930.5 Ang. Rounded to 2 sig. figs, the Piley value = 1.2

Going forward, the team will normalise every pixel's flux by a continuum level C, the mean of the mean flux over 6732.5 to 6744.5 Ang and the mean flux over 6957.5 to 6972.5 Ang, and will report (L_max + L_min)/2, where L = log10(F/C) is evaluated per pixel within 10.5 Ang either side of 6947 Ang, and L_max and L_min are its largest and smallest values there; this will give 0.038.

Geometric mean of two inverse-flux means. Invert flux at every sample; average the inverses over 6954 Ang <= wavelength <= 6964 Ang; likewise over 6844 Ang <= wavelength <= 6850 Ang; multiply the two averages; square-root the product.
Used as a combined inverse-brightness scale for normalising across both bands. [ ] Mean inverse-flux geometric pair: 0.0647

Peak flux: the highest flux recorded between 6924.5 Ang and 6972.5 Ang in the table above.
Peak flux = 19.28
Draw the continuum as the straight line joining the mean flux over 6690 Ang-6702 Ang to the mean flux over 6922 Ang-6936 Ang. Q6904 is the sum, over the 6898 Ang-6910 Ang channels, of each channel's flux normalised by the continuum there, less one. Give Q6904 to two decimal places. -0.21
